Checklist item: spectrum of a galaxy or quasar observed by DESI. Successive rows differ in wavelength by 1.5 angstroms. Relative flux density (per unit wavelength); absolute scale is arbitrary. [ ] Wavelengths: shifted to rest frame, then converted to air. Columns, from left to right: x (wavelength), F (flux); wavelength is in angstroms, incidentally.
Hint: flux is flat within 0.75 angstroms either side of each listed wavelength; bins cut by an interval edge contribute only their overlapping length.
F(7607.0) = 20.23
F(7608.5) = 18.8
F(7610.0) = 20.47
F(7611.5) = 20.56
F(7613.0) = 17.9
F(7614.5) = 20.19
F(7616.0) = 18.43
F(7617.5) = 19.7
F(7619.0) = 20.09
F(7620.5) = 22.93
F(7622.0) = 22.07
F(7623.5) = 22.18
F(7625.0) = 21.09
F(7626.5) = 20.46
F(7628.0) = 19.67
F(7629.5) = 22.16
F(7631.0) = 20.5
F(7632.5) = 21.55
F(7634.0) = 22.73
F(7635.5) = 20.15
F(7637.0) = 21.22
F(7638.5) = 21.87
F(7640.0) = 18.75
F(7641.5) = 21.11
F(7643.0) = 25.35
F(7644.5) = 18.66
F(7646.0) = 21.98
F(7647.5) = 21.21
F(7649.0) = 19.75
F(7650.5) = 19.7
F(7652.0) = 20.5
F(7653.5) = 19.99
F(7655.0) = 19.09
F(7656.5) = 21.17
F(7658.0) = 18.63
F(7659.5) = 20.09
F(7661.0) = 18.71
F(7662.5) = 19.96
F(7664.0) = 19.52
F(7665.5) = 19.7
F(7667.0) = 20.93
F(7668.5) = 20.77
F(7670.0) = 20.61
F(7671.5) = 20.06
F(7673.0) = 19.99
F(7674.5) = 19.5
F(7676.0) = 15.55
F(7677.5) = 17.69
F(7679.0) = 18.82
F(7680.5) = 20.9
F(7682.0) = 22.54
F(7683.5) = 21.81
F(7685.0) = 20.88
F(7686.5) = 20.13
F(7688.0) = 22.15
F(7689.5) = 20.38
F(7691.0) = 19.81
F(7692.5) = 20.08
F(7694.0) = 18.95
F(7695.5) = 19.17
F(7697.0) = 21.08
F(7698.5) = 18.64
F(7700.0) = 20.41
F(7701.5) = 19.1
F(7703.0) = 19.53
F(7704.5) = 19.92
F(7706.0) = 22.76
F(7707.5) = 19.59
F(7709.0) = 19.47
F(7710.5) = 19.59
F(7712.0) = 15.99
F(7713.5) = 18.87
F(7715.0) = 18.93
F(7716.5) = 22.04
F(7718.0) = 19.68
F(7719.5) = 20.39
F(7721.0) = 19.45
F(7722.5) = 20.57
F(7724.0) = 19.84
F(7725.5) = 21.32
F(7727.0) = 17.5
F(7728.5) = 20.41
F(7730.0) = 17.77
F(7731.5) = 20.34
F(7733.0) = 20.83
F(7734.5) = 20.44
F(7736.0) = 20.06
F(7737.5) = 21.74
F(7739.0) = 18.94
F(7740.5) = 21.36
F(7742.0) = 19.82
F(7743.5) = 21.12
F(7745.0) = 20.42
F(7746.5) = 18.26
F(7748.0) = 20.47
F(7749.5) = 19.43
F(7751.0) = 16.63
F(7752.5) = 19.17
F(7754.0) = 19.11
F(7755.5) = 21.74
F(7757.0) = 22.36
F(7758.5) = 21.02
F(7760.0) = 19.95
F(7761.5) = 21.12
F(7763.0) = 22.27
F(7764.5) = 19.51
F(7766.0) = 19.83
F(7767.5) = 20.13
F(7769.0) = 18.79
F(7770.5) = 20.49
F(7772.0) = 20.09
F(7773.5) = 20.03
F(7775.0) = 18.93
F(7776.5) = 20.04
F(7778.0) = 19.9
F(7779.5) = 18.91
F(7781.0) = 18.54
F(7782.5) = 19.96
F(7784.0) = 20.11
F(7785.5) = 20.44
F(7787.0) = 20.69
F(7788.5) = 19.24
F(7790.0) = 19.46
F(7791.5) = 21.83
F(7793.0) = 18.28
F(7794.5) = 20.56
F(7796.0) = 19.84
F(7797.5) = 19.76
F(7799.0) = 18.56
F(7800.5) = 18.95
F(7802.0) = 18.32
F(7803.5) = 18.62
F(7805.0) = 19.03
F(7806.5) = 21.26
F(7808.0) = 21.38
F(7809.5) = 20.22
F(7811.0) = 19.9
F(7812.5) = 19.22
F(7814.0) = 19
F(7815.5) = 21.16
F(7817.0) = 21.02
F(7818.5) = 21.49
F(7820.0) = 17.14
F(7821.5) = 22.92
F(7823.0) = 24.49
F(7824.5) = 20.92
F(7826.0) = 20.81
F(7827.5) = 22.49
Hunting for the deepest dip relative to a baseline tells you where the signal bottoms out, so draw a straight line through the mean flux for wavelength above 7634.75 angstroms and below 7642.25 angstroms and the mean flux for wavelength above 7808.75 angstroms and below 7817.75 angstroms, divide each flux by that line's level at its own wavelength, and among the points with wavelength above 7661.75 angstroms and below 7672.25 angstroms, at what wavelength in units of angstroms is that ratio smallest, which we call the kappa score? 7664.0 angstroms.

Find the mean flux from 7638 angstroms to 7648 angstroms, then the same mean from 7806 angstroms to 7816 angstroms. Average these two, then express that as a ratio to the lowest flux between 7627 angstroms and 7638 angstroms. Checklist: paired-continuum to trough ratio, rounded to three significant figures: 1.06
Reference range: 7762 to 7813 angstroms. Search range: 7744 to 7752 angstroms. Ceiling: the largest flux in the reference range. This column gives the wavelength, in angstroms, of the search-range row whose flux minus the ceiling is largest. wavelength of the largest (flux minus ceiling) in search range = 7748.0 angstroms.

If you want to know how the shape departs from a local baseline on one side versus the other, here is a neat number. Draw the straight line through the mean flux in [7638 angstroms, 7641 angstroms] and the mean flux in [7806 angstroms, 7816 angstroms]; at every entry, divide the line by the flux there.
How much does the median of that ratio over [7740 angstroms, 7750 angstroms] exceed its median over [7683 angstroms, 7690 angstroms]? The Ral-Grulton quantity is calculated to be 0.022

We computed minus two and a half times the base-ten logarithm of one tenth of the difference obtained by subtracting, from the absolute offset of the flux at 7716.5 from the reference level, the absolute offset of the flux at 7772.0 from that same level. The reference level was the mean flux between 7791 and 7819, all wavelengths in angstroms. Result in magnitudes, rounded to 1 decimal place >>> 1.8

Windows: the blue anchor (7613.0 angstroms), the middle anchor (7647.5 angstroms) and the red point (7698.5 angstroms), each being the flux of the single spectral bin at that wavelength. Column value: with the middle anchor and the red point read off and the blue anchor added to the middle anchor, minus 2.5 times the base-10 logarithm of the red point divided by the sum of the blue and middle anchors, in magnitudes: 0.805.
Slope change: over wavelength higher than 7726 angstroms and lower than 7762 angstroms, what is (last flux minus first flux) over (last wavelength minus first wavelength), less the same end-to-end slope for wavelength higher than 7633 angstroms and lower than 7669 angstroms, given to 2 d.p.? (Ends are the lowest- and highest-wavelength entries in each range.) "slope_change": 0.16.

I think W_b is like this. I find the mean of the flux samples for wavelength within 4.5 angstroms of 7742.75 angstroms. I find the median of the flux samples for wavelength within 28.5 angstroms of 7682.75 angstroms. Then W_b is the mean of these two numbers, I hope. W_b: 20.0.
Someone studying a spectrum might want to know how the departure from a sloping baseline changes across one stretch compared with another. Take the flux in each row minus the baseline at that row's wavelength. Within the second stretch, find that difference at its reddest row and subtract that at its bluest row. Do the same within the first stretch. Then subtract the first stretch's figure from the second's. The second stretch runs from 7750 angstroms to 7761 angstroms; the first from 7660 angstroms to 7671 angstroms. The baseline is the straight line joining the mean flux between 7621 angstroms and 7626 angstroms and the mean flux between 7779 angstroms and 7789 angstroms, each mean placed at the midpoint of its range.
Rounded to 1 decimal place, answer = 1.4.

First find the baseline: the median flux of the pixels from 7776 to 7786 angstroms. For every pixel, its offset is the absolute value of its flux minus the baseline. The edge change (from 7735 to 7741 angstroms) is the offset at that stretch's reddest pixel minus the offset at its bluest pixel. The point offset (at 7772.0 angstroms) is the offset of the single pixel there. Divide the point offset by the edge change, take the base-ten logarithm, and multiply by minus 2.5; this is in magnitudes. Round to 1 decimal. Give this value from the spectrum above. 2.5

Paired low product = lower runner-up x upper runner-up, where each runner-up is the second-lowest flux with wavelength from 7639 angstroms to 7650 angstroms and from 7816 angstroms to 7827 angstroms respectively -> 390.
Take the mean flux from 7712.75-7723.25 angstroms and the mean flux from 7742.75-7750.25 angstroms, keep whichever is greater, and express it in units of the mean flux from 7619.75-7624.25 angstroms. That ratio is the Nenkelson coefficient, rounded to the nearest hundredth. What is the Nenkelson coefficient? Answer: 0.89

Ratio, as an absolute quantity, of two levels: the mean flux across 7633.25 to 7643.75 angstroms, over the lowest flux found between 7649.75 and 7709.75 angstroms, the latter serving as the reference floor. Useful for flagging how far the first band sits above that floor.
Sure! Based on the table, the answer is 1.39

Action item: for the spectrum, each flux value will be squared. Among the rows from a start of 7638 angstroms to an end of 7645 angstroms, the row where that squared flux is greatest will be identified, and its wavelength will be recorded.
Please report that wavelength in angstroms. 7643.0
